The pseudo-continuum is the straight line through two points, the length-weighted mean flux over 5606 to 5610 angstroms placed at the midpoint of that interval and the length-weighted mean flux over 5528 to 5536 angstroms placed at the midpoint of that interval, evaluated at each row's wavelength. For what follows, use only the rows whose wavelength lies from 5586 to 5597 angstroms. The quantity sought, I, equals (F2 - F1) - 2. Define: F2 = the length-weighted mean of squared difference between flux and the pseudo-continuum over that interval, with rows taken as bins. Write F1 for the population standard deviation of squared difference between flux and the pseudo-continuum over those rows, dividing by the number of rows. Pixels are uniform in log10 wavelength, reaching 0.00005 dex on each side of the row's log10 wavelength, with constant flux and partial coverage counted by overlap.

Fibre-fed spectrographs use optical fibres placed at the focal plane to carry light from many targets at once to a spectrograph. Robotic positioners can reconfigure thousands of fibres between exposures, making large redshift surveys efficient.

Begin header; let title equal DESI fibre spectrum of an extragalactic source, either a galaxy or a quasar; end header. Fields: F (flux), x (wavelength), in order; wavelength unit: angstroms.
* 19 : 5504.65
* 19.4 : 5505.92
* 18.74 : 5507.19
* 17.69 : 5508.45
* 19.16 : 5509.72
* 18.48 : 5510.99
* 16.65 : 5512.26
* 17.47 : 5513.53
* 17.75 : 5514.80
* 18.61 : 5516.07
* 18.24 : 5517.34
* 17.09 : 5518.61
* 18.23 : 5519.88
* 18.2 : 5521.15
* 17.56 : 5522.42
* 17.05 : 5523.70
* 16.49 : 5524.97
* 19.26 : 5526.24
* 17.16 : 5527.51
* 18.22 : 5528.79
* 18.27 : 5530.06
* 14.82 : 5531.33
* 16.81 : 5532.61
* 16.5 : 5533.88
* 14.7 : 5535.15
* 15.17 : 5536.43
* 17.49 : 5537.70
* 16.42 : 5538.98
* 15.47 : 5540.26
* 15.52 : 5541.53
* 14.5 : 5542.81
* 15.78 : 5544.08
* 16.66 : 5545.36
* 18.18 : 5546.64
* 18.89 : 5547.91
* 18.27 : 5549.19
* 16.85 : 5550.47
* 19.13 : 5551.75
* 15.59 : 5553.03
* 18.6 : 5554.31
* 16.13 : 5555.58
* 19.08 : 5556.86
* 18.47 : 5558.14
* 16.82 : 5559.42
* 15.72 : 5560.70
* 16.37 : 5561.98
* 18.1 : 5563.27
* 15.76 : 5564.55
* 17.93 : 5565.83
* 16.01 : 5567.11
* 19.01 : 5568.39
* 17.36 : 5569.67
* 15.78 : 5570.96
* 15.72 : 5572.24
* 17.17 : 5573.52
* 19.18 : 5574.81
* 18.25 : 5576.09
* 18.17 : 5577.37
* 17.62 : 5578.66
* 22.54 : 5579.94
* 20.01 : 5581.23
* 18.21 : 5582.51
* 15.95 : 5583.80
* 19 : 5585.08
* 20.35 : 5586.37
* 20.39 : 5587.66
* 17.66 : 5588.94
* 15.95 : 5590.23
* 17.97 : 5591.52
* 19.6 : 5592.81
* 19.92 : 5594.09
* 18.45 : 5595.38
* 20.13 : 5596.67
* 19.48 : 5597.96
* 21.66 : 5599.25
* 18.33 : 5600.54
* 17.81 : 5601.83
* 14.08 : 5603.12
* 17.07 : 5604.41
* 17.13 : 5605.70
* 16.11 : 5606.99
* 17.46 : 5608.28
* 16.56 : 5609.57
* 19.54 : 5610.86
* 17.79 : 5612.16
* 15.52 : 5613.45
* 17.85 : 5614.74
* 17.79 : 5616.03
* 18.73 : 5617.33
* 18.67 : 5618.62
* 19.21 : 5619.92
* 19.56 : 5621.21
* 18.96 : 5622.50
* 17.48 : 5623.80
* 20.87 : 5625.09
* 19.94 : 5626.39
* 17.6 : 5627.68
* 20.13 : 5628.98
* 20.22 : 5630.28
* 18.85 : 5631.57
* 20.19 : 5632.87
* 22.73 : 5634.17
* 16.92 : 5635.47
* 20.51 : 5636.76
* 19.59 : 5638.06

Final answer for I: -0.5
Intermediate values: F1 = 5.2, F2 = 6.7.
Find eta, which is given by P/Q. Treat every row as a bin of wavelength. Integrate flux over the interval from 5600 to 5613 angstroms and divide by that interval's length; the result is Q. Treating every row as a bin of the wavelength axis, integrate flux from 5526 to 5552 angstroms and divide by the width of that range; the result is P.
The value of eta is 0.98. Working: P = 16.8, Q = 17.2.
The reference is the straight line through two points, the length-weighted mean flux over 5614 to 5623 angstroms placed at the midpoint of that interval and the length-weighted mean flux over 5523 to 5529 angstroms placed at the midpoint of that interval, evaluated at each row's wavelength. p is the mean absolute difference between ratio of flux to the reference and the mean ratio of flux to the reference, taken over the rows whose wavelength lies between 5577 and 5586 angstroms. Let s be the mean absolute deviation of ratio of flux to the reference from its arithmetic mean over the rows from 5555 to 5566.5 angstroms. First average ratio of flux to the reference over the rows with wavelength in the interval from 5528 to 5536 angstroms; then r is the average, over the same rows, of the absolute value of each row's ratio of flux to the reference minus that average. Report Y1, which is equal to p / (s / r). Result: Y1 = 0.09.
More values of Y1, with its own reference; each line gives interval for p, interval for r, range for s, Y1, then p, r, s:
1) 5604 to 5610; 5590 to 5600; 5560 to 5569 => 0.02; 0.024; 0.068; 0.064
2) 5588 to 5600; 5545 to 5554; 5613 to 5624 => 0.09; 0.070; 0.062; 0.049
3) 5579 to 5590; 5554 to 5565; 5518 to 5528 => 0.14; 0.086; 0.067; 0.040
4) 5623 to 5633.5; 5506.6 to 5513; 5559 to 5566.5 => 0.06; 0.057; 0.045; 0.046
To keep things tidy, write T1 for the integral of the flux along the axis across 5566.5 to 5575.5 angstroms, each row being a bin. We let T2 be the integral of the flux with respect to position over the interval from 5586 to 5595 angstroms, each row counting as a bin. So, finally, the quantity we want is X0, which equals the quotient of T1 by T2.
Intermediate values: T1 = 155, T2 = 169.0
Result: 0.92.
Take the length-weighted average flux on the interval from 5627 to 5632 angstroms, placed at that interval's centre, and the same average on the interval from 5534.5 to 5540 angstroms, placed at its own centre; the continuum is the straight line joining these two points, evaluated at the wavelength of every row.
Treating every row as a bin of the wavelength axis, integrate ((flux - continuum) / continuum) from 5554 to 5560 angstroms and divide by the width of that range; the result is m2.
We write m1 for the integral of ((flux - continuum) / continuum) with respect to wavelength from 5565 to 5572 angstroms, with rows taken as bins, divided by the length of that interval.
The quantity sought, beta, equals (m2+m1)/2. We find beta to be 0.0373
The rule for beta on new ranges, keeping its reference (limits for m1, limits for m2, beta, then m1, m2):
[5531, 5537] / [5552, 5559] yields 0.0282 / -0.009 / 0.07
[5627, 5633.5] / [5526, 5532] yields 0.0622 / 0.007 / 0.12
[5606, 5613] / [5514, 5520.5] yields 0.0625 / -0.059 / 0.18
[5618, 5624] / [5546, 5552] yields 0.0562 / -0.003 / 0.12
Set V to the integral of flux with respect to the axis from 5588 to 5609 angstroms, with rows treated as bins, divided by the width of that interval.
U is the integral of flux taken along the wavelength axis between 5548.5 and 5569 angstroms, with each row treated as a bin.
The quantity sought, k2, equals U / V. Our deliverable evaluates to 19.7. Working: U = 356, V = 18.1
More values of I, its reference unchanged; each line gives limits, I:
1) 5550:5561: -1.9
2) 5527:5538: -1.5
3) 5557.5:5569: -2.1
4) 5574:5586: -4.7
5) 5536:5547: -1.9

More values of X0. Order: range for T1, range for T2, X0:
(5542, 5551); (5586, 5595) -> 0.90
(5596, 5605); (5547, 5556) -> 1.04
